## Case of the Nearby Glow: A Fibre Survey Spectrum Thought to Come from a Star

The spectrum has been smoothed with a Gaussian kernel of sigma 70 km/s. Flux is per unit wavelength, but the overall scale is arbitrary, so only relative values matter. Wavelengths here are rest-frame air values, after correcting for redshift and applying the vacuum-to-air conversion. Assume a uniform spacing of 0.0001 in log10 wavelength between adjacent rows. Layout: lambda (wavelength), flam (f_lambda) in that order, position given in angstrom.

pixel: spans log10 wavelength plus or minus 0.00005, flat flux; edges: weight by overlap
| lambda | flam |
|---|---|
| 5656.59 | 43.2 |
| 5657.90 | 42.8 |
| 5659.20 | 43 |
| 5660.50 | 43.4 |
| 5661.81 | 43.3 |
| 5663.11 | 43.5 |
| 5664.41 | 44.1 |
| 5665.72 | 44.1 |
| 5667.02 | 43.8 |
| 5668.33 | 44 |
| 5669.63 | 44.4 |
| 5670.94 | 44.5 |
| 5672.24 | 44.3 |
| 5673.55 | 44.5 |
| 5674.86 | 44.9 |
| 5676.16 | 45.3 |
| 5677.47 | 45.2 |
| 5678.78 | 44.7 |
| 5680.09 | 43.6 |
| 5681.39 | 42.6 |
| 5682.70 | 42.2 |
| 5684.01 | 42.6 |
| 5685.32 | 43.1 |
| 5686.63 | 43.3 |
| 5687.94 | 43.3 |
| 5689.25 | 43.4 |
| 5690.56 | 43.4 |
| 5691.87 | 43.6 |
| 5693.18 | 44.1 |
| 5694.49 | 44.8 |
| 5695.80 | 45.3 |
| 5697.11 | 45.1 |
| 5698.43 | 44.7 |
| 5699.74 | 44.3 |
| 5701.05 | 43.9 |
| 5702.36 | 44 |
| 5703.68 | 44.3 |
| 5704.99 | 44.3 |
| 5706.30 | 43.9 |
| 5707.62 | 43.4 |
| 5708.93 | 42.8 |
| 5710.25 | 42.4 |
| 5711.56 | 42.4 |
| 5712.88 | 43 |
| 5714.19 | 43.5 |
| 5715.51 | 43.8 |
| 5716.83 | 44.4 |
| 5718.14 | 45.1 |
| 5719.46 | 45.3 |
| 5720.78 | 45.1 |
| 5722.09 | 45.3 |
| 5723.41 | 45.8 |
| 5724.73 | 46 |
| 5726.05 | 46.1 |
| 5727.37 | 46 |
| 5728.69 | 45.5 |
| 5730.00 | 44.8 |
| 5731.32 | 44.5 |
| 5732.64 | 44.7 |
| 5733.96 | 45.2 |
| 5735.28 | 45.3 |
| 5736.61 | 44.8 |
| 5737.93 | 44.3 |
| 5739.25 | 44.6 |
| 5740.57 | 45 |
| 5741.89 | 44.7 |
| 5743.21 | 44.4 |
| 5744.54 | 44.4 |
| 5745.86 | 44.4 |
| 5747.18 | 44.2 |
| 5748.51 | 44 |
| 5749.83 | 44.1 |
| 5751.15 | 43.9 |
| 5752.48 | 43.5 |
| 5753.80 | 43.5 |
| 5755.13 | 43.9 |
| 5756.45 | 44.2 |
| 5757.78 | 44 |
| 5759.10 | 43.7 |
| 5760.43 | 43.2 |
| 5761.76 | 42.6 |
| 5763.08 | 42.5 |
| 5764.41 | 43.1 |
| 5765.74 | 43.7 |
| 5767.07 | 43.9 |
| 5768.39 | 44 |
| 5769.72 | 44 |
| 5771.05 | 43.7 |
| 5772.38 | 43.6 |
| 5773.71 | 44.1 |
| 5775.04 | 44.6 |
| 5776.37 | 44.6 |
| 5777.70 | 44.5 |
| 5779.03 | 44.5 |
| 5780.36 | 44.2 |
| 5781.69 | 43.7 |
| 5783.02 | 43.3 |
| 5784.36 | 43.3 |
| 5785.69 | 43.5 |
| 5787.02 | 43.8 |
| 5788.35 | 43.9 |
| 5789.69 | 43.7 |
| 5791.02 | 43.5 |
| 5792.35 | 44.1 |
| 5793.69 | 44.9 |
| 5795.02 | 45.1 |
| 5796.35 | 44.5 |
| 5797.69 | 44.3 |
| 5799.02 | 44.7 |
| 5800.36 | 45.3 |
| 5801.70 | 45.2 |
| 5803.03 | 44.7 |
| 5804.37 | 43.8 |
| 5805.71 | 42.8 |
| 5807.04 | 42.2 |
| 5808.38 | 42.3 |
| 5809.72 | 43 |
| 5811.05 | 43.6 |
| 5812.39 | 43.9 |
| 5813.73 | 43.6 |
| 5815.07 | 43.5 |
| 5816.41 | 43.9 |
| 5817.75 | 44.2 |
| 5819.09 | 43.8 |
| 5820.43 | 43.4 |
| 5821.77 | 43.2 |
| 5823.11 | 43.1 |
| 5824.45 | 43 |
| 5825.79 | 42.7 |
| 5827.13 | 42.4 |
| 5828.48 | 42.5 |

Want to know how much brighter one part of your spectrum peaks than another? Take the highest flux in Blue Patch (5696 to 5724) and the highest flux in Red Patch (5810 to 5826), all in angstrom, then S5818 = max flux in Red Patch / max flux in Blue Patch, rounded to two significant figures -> 0.97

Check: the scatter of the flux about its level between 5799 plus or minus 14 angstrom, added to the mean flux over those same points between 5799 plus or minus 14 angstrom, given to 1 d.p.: 44.8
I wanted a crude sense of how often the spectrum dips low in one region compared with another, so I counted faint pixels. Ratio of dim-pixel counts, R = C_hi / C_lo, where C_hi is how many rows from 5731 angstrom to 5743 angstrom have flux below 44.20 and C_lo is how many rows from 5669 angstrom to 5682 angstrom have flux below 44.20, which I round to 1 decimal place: 0.0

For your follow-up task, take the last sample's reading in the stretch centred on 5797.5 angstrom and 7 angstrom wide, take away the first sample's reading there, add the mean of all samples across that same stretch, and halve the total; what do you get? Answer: 22.5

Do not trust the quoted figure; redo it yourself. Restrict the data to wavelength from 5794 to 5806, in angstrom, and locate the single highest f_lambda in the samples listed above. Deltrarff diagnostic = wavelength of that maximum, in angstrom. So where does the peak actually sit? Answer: 5800.36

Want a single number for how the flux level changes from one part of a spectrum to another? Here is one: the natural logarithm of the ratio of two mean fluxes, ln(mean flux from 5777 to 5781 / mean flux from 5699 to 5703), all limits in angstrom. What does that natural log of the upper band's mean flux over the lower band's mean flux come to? 0.01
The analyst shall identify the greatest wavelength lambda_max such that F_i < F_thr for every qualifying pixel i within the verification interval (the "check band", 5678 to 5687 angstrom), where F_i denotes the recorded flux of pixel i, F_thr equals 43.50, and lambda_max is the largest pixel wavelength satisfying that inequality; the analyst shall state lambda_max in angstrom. 5686.63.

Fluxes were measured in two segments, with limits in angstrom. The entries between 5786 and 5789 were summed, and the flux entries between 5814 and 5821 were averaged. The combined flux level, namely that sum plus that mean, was 131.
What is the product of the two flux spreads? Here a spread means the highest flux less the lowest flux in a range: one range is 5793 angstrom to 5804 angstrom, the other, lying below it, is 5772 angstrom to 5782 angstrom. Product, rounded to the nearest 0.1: 1.0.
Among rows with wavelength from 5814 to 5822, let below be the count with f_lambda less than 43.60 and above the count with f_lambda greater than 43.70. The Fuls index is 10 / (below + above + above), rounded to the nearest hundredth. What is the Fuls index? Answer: 1.11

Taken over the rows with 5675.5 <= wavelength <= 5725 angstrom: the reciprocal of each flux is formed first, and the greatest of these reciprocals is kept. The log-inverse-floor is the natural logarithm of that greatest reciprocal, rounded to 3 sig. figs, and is -3.74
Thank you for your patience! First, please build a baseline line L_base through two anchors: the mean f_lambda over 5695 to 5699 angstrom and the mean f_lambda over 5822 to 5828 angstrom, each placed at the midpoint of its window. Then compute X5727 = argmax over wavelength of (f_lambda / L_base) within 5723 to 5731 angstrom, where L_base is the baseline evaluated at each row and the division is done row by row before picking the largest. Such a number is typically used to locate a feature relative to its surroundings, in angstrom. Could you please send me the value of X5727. 5726.05 angstrom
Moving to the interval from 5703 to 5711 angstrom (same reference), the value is 5704.99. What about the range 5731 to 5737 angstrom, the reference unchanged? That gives 5735.28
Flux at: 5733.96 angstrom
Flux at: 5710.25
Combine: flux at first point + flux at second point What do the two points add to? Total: 87.60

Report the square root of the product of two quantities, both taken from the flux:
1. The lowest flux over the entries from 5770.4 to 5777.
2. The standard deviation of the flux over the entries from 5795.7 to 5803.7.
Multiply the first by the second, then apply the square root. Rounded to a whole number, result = 4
